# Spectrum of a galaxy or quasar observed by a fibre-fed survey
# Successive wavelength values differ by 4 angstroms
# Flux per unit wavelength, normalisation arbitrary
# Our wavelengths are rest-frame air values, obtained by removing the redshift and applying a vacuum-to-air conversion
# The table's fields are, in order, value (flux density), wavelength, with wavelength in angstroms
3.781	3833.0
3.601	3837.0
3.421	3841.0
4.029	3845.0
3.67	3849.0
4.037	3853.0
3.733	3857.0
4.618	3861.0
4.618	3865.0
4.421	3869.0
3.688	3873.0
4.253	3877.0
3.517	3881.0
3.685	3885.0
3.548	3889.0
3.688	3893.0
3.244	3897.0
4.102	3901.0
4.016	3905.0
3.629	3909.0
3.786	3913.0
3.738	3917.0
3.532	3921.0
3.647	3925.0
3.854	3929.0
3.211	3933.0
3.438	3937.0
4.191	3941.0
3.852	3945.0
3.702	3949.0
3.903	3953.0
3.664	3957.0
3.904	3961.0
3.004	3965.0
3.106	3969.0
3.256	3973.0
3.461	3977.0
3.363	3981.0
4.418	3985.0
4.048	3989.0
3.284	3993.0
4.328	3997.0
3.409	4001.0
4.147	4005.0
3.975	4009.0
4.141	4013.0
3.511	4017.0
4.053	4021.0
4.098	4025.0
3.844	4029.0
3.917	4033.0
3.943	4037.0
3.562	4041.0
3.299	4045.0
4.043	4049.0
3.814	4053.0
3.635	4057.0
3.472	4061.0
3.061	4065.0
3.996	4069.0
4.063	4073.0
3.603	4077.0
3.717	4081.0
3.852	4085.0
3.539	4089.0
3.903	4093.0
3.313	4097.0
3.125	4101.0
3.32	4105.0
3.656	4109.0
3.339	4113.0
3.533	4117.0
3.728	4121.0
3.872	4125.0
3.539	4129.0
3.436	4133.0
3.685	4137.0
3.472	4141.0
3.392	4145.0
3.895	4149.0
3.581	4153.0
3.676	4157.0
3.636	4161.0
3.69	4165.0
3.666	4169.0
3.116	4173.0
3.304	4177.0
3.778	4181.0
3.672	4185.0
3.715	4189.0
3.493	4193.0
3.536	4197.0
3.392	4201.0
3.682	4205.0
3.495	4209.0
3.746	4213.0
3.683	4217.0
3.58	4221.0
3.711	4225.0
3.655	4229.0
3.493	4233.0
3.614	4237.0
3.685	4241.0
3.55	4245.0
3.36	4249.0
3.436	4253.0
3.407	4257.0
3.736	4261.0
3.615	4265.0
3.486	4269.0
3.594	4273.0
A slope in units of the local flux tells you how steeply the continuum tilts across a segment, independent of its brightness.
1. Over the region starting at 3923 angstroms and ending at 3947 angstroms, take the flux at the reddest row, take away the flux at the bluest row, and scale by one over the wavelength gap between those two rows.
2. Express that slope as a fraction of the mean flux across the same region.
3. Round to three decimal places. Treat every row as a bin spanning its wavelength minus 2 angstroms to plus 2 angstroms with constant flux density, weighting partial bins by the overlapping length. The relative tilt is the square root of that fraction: 0.053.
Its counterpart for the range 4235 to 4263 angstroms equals 0.038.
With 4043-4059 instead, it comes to 0.087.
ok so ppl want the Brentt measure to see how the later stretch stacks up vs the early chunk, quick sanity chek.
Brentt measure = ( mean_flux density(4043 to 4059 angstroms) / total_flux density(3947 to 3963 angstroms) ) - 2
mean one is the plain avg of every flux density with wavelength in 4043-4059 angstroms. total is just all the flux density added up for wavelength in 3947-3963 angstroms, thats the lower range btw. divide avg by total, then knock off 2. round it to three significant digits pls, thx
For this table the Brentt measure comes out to -1.76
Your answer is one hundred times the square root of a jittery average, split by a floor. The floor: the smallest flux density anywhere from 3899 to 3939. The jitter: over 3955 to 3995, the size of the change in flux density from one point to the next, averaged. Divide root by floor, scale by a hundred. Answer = 20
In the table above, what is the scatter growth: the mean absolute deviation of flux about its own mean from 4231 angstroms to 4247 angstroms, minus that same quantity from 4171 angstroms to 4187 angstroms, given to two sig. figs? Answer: -0.19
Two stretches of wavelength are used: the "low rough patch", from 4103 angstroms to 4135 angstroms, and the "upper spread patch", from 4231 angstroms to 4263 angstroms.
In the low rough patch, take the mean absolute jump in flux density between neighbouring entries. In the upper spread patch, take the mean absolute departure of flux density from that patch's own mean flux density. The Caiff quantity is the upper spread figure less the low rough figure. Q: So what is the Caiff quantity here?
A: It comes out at -0.12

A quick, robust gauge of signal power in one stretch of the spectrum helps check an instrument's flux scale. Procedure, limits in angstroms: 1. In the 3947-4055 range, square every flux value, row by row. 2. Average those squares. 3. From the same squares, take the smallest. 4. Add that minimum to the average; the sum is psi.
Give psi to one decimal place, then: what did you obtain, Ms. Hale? 23.2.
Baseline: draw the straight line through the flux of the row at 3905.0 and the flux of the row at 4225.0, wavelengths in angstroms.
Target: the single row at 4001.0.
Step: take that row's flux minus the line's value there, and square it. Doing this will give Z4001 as 0.27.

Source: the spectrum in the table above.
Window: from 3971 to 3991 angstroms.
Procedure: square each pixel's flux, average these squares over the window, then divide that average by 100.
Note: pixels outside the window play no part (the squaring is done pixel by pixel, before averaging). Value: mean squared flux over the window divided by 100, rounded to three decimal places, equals 0.140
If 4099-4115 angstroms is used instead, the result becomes 0.113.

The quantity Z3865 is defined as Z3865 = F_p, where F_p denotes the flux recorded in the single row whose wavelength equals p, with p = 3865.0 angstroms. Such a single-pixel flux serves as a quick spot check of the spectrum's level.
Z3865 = 4.618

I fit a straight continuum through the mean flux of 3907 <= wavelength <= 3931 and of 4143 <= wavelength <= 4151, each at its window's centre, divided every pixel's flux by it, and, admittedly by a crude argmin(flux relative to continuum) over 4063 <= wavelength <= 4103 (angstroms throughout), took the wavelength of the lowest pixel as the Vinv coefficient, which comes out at 4065.0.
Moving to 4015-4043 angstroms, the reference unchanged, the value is 4017.0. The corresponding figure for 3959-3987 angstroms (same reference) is 3965.0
